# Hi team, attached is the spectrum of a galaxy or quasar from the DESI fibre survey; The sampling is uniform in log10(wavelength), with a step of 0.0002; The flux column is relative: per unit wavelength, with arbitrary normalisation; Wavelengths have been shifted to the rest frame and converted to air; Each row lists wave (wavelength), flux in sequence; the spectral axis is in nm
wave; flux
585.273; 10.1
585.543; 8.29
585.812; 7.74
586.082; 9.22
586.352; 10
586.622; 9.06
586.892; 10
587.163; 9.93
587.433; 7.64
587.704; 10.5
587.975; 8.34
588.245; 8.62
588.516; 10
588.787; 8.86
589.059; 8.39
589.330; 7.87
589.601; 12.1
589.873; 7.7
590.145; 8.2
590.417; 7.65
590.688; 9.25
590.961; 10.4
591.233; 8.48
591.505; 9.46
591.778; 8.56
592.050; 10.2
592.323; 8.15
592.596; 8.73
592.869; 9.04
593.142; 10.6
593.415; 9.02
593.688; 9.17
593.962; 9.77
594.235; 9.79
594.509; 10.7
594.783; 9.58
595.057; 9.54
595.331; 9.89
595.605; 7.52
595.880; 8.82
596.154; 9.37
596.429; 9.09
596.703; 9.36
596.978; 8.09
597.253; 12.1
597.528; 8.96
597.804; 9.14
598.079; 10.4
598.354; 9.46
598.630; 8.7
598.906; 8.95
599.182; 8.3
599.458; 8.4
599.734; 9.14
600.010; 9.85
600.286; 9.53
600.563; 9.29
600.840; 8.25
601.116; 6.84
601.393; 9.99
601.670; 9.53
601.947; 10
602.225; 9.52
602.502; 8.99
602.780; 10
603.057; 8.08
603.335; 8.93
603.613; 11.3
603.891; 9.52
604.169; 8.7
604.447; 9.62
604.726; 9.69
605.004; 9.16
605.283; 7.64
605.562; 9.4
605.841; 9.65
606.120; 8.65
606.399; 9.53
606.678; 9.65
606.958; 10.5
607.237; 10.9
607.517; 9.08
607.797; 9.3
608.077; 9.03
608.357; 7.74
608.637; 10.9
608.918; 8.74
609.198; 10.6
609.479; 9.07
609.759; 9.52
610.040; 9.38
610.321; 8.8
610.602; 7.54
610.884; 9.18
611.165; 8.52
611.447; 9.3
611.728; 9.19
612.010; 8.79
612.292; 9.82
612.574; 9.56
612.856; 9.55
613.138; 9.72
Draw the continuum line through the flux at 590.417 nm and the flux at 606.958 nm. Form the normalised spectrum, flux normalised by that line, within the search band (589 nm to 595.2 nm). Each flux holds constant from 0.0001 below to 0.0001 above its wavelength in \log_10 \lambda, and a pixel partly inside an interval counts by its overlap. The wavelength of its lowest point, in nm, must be 590.417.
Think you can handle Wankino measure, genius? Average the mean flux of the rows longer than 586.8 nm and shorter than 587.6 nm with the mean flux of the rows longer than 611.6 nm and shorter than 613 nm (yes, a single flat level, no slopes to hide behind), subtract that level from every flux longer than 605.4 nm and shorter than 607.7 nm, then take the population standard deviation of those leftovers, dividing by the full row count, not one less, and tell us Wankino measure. 0.68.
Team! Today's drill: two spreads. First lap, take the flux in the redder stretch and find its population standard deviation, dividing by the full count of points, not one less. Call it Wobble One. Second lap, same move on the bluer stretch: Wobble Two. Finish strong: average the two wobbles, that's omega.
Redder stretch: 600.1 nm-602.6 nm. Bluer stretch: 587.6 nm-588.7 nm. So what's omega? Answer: 0.93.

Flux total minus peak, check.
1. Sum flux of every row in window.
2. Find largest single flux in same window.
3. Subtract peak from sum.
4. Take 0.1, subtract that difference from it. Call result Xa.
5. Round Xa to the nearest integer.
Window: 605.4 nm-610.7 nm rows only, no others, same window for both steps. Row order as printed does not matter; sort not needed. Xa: -167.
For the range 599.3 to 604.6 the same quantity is -164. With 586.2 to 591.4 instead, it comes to -161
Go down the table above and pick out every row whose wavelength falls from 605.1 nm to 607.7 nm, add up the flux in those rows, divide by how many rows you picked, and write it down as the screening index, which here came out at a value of 9.44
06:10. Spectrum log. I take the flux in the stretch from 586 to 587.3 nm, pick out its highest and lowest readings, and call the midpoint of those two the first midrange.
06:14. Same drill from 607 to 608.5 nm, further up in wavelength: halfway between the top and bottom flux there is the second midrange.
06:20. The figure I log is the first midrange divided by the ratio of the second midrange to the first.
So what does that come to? 9.7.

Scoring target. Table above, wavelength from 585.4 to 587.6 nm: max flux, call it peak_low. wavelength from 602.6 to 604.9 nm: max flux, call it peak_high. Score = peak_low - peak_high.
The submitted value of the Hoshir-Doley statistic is -1.3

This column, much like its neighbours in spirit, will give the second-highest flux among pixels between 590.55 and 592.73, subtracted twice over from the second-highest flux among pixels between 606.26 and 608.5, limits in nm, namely -9.9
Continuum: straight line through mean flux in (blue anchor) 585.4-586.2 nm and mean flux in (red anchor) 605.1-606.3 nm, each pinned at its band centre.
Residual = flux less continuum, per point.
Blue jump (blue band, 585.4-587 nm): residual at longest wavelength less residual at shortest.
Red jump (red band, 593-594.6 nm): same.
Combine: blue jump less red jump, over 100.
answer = 0.016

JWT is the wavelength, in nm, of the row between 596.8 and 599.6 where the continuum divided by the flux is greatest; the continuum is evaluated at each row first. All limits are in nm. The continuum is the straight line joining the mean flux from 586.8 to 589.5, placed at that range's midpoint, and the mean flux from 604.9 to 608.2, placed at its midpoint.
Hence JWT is 596.978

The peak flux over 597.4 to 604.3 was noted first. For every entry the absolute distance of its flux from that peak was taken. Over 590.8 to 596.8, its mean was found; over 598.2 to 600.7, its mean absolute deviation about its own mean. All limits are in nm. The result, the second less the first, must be -1.5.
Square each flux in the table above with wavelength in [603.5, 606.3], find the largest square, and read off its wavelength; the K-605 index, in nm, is 603.613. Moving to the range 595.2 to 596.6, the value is 595.331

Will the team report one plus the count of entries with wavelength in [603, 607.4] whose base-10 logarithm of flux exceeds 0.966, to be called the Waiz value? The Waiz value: 11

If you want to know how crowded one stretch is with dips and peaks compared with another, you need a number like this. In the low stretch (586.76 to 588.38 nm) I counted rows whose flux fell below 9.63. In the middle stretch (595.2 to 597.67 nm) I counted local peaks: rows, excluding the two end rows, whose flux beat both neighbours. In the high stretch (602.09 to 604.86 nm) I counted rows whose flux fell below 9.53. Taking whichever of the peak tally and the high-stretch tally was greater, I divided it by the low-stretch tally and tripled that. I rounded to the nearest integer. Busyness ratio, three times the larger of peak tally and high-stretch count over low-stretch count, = 6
